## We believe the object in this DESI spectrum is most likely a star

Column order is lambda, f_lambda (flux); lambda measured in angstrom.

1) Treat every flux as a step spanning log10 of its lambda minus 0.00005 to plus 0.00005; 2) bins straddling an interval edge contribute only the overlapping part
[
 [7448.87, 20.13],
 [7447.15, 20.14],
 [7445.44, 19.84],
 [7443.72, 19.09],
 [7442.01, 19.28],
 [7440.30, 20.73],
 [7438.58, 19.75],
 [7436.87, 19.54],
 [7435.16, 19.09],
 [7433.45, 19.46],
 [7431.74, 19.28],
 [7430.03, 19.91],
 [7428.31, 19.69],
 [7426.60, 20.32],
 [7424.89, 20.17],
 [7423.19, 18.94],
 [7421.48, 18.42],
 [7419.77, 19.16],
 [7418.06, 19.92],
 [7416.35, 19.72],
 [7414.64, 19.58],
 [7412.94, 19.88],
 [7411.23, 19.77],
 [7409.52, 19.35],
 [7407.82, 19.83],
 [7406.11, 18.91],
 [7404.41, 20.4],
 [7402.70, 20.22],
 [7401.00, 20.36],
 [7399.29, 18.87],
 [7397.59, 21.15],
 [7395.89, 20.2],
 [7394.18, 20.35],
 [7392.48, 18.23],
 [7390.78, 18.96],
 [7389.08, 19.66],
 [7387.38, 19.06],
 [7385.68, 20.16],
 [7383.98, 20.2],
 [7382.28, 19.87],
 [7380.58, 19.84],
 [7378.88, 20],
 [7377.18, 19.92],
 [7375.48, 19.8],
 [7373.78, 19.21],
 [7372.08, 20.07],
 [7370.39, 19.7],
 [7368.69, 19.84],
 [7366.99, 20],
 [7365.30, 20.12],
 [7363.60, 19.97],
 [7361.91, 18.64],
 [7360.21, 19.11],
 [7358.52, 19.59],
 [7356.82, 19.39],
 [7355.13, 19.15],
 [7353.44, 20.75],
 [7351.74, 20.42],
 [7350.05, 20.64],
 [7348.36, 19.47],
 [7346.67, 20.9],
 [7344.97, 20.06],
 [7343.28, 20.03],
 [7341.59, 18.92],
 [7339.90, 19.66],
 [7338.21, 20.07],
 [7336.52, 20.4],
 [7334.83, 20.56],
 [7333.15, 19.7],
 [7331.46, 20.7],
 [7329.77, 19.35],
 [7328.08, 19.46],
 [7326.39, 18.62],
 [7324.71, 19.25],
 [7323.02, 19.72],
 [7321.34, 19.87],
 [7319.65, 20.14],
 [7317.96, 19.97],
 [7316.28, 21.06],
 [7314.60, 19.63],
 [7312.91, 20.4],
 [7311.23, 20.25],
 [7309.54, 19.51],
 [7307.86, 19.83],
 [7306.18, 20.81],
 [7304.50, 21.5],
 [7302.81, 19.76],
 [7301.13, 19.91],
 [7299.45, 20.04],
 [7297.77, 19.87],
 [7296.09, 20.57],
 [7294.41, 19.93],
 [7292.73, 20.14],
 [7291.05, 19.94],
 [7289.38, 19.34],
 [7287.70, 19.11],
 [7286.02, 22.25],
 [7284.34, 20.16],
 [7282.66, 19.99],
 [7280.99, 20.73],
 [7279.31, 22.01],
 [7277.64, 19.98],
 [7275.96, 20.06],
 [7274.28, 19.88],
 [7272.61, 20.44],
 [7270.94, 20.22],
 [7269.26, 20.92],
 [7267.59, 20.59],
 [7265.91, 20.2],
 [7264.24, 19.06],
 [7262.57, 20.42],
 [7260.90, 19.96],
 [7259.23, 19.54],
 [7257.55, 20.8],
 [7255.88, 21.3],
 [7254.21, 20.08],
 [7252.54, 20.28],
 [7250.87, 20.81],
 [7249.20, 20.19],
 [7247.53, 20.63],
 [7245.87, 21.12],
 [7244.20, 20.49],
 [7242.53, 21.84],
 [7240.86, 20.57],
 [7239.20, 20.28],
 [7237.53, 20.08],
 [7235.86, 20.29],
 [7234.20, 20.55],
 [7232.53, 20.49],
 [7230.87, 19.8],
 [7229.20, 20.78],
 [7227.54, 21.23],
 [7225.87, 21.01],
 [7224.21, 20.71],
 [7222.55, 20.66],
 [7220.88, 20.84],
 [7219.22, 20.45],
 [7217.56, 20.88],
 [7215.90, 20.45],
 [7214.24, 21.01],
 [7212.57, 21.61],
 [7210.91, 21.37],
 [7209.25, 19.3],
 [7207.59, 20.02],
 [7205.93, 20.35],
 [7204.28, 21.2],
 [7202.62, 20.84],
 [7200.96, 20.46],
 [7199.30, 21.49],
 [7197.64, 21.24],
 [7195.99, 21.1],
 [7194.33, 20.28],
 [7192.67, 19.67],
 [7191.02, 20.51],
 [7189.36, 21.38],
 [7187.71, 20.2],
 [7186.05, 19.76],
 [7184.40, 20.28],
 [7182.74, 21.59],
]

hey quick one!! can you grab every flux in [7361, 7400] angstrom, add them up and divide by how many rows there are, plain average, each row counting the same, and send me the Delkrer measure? 19.7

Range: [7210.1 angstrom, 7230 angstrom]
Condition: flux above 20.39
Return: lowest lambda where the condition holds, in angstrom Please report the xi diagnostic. 7210.91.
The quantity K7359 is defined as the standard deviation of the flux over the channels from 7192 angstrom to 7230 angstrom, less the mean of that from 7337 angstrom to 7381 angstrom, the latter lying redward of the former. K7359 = -19.3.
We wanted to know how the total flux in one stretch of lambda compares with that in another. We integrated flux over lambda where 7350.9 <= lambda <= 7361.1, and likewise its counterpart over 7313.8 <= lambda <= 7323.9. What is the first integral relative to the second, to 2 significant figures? 0.99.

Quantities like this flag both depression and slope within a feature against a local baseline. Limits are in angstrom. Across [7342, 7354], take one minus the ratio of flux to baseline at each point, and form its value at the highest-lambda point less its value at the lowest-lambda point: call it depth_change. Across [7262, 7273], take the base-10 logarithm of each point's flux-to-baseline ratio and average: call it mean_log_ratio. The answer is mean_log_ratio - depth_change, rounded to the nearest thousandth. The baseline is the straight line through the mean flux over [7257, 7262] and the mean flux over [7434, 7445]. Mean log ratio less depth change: 0.042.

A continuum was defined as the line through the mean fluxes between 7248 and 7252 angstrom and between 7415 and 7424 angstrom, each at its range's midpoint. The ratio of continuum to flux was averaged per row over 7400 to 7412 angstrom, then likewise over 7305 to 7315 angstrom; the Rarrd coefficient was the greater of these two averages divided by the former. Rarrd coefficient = 1.02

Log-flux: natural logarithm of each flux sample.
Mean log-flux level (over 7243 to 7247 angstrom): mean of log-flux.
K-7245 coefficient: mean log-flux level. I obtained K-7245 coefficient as 3.04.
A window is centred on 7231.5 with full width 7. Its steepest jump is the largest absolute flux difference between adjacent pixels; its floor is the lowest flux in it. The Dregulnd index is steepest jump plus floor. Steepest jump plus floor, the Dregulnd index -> 20.8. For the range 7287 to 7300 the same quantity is 19.8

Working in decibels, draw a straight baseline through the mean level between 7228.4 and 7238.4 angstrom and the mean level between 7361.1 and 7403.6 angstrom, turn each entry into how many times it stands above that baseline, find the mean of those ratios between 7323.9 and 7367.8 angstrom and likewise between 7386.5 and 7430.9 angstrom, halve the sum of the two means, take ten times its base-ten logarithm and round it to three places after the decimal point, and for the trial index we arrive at -0.014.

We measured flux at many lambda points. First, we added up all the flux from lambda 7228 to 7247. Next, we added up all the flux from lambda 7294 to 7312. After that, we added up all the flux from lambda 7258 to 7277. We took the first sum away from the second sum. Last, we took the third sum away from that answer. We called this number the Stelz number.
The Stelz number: -225.6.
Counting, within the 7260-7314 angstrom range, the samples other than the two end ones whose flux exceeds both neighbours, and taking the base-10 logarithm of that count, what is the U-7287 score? 1.00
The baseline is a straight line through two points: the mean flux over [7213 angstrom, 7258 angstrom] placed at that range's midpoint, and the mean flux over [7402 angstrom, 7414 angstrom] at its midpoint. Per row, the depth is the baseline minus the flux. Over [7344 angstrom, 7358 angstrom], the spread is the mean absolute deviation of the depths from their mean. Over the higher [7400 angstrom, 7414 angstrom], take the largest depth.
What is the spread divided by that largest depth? 0.67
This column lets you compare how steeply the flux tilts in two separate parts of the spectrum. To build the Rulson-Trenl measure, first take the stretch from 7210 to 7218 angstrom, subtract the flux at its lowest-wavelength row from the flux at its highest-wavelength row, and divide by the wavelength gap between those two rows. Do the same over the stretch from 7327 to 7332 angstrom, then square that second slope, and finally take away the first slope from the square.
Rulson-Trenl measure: 0.21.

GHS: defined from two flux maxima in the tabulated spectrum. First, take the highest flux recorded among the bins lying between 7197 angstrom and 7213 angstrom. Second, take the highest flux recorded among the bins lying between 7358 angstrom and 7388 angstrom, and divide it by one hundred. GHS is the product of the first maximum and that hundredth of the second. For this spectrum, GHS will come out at 4.37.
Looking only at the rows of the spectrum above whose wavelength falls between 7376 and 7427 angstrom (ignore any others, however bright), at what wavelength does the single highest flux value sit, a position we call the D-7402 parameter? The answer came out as 7397.59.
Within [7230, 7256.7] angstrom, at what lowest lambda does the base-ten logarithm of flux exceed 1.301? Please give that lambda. 7232.53 angstrom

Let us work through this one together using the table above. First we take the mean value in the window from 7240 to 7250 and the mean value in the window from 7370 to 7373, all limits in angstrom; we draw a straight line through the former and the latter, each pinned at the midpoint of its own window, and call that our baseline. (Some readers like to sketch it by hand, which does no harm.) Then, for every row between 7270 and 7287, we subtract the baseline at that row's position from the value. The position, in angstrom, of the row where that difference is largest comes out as 7286.02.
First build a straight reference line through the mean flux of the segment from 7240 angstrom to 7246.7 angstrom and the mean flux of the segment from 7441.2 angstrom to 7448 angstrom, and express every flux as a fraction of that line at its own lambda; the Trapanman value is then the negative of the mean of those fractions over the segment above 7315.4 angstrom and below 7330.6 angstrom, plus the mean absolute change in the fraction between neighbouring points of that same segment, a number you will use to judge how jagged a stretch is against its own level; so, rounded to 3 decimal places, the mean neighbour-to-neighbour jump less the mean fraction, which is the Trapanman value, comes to -0.942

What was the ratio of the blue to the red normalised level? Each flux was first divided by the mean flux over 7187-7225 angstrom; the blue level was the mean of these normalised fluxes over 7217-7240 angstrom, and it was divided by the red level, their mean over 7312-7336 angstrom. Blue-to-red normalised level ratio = 1.03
